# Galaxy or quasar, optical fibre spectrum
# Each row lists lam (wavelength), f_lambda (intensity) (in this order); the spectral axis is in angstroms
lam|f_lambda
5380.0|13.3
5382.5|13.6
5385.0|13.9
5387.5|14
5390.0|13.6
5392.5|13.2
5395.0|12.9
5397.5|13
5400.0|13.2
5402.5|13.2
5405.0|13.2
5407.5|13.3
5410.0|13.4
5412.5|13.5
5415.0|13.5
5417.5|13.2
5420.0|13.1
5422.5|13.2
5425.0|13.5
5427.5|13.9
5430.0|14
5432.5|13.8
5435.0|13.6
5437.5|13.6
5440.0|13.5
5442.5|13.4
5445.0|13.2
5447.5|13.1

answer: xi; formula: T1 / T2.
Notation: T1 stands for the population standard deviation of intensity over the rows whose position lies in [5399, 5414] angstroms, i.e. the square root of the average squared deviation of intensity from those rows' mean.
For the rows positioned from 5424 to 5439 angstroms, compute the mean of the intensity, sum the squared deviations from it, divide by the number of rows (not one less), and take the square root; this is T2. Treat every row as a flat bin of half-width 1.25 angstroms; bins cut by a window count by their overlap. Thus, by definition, 0.64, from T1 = 0.12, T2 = 0.18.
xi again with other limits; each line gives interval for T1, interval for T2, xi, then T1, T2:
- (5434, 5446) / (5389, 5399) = 0.56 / 0.15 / 0.27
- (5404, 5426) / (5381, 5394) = 0.53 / 0.15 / 0.28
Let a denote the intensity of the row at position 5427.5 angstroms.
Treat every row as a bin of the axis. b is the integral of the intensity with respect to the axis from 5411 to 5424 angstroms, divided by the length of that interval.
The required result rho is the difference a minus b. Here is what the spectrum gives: 0.6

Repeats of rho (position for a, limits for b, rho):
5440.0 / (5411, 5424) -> 0.2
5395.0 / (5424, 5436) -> -0.9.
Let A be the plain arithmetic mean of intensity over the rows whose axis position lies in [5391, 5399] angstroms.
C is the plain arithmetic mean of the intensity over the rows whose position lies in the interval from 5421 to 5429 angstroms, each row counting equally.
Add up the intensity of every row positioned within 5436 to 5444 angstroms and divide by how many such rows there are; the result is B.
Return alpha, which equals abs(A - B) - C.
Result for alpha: -13.1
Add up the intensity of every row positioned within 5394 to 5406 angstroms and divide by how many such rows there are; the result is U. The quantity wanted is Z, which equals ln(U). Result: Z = 2.57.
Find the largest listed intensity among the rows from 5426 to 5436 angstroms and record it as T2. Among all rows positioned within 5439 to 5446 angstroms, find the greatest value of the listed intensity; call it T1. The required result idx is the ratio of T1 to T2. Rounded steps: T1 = 13.5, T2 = 14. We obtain 0.96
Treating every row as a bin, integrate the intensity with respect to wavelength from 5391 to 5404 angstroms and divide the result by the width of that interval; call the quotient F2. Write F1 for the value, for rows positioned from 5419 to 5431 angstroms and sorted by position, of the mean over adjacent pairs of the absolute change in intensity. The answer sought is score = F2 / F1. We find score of 58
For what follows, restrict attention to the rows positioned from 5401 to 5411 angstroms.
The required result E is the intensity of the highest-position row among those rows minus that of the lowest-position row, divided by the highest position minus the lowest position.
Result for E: 0.03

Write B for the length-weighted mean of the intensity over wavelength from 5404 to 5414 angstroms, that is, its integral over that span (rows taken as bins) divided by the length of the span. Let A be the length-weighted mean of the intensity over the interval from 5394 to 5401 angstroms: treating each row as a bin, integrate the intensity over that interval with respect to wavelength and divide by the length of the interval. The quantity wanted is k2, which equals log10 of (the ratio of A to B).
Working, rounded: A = 13.0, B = 13.4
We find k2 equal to -0.011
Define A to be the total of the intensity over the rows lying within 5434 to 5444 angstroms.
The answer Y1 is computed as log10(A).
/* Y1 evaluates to 1.73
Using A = 54.1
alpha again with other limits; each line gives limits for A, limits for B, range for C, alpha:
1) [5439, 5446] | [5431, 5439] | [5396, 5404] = -12.8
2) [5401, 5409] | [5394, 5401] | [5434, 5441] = -13.4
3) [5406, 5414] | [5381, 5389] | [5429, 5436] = -13.4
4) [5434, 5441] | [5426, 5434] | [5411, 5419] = -13.1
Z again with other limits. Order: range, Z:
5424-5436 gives 2.62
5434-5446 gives 2.60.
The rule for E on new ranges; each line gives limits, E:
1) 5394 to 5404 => 0.04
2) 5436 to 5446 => -0.05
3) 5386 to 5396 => -0.15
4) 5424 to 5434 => 0.04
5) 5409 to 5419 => -0.03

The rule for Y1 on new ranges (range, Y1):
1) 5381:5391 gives 1.74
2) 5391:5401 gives 1.72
